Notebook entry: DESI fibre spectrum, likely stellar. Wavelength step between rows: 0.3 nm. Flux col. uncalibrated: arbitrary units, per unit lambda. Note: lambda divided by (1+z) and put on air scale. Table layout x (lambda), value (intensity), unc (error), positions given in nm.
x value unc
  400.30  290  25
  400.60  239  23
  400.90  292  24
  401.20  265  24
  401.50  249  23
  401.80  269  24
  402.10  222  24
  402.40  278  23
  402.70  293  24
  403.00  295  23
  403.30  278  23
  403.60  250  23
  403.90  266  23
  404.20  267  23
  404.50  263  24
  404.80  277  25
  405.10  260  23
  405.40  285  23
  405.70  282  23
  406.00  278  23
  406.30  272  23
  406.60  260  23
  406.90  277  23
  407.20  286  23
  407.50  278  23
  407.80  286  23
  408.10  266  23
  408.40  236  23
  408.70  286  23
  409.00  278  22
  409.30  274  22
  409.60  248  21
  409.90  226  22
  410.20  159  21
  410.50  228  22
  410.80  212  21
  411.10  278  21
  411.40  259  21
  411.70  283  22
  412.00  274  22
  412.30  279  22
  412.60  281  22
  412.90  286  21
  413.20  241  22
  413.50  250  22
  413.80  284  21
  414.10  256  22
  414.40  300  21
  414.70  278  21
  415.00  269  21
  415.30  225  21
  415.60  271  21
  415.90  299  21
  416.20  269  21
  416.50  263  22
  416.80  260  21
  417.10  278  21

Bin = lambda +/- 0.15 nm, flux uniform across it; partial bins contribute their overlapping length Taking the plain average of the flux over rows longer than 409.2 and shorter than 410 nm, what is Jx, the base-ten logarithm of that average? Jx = 2.397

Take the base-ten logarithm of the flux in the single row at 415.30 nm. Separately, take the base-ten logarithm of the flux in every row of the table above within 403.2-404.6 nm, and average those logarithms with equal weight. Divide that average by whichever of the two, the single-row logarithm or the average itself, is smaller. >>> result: 1.03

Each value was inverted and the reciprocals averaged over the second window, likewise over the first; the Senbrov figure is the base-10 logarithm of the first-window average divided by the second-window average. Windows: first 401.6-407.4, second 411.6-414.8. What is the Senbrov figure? 0.004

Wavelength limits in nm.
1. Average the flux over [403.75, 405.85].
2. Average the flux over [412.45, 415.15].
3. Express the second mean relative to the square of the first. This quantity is 0.0037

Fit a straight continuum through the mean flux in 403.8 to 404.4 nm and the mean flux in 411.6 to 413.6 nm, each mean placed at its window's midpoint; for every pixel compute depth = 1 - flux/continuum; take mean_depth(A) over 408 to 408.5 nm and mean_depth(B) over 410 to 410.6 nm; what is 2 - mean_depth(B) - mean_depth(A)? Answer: 1.65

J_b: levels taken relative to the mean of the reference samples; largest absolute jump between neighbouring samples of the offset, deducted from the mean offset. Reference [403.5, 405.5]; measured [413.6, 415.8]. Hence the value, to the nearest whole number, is -44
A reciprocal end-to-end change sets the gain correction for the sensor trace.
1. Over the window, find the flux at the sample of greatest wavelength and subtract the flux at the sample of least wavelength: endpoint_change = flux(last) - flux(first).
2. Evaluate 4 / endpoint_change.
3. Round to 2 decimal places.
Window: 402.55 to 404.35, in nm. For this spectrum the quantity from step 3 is -0.15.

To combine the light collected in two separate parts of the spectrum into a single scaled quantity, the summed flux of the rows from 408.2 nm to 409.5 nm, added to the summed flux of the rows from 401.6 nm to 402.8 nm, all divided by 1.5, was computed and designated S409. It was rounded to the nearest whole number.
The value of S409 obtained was 1424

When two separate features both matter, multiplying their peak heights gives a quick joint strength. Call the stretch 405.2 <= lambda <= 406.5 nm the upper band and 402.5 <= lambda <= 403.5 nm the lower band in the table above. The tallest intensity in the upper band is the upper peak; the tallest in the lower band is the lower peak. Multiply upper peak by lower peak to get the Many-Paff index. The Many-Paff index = 84075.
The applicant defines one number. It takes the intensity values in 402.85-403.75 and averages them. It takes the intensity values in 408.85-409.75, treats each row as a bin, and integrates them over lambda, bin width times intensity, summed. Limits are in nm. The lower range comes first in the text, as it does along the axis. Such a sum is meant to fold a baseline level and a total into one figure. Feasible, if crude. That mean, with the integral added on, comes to 514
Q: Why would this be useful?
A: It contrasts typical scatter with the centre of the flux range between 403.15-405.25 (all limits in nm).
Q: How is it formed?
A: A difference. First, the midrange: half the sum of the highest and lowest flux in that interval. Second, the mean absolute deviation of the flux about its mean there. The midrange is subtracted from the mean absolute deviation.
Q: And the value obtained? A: -257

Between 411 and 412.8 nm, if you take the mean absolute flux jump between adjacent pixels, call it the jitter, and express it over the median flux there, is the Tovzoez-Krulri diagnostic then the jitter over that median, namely 0.042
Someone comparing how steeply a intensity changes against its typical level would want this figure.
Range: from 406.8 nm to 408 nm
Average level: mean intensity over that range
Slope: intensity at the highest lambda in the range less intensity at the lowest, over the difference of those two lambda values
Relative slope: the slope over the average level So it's 0.04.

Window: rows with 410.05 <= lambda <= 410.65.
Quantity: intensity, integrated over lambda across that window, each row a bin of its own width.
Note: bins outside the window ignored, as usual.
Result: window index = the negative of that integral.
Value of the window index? -116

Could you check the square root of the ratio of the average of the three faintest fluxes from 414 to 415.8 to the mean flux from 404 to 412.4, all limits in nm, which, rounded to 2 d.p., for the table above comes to 0.98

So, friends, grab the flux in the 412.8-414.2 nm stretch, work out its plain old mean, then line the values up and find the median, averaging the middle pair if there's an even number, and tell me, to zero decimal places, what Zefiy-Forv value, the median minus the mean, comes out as -7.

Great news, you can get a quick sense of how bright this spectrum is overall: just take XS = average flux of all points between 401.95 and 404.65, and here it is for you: 268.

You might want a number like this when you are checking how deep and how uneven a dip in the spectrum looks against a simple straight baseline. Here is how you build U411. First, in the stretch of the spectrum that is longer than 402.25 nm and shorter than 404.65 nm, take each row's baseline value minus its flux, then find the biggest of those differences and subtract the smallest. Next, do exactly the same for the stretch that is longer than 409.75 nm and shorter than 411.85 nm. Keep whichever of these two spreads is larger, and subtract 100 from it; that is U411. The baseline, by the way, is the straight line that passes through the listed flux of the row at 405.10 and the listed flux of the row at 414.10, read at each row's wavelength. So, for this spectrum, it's 25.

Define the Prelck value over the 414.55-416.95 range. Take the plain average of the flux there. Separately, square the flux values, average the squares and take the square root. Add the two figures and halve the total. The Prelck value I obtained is 267.1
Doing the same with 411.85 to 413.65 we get 268.8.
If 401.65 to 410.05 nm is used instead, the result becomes 269.5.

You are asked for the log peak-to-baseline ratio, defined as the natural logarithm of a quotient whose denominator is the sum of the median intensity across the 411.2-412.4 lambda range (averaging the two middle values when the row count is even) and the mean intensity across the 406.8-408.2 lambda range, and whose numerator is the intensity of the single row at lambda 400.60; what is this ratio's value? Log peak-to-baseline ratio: -0.84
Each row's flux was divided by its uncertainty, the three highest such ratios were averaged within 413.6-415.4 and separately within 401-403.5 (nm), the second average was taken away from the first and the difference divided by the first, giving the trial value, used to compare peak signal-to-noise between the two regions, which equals 0.10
